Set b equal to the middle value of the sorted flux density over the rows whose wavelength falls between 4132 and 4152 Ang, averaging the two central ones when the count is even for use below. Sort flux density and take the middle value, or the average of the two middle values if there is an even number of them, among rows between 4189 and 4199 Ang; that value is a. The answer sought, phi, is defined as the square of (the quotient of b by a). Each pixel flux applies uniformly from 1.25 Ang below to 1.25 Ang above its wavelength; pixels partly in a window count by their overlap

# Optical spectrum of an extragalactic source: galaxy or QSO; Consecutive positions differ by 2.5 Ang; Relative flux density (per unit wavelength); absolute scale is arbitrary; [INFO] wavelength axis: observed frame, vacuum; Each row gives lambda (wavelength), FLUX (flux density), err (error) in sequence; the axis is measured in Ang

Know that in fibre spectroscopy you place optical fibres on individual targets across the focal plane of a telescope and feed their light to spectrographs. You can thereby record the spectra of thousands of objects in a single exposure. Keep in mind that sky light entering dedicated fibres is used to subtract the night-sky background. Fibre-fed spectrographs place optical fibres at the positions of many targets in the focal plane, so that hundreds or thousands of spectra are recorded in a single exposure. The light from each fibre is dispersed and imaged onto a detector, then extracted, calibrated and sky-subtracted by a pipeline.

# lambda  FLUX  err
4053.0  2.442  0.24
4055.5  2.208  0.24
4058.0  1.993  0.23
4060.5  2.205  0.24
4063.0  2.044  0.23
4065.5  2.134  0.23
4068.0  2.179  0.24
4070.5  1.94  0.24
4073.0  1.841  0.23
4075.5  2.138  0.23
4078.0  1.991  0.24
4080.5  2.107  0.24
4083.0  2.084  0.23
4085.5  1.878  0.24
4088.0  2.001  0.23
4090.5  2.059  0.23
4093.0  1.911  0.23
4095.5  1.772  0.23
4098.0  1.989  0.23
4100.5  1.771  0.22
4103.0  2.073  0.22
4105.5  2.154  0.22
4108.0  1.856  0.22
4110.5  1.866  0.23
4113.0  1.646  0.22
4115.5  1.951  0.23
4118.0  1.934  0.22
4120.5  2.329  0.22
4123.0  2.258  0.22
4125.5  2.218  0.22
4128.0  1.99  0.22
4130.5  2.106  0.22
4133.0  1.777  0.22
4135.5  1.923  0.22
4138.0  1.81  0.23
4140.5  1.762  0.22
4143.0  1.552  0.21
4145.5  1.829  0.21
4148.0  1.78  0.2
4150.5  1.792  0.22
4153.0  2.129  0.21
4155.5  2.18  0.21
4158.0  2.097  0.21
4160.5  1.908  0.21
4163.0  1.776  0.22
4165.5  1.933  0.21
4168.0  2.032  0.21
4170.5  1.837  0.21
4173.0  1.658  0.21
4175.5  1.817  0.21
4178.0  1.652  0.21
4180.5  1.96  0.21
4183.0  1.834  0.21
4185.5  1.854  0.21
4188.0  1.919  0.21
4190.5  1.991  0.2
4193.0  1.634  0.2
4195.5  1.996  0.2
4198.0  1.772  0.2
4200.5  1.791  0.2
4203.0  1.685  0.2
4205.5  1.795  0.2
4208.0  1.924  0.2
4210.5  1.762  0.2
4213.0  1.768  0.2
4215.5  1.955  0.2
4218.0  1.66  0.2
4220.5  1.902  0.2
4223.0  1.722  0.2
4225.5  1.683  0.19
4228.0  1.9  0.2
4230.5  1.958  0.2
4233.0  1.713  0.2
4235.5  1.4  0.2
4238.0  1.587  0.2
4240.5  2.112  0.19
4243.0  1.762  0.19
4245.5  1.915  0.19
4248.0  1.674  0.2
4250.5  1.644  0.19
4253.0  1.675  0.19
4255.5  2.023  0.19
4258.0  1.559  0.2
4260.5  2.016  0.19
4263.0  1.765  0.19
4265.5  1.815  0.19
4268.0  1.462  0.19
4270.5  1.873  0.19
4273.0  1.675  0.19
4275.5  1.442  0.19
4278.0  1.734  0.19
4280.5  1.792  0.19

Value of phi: 0.90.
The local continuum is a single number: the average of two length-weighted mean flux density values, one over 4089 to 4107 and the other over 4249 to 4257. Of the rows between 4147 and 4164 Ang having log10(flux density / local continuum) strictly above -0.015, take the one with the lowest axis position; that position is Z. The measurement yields 4153.0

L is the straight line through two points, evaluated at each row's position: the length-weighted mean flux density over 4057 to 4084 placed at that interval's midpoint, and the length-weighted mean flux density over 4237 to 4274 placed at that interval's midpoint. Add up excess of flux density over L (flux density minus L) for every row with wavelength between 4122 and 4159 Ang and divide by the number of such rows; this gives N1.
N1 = -0.004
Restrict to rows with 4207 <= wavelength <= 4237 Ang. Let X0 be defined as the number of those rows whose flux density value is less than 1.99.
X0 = 12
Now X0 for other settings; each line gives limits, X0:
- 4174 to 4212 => 13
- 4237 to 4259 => 7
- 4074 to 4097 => 3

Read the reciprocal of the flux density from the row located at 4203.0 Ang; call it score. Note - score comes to 0.59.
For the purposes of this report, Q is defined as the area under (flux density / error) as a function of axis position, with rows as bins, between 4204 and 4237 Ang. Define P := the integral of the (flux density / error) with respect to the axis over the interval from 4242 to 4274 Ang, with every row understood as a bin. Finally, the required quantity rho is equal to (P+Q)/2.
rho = 294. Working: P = 294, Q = 294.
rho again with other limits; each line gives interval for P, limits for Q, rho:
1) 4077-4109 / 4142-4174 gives 281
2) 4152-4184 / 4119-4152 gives 291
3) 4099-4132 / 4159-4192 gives 296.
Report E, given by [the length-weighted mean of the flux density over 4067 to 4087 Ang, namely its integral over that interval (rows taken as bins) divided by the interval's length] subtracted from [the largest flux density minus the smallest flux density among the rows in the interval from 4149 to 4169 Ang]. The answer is -1.6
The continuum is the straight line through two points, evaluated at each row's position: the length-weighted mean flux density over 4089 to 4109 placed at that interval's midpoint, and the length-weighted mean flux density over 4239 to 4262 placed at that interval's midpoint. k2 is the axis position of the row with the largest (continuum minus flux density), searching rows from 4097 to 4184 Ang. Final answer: 4143.0 Ang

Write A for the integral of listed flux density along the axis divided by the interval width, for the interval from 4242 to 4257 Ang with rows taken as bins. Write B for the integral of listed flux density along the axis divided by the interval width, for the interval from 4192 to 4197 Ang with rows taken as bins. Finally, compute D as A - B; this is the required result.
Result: -0.04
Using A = 1.78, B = 1.82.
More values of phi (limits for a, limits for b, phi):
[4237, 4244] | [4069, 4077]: 1.21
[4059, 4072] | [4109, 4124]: 0.83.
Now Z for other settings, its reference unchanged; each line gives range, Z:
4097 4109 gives 4098.0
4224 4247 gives 4228.0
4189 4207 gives 4190.5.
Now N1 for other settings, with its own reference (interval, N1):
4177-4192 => -0.015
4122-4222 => -0.027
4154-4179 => -0.021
